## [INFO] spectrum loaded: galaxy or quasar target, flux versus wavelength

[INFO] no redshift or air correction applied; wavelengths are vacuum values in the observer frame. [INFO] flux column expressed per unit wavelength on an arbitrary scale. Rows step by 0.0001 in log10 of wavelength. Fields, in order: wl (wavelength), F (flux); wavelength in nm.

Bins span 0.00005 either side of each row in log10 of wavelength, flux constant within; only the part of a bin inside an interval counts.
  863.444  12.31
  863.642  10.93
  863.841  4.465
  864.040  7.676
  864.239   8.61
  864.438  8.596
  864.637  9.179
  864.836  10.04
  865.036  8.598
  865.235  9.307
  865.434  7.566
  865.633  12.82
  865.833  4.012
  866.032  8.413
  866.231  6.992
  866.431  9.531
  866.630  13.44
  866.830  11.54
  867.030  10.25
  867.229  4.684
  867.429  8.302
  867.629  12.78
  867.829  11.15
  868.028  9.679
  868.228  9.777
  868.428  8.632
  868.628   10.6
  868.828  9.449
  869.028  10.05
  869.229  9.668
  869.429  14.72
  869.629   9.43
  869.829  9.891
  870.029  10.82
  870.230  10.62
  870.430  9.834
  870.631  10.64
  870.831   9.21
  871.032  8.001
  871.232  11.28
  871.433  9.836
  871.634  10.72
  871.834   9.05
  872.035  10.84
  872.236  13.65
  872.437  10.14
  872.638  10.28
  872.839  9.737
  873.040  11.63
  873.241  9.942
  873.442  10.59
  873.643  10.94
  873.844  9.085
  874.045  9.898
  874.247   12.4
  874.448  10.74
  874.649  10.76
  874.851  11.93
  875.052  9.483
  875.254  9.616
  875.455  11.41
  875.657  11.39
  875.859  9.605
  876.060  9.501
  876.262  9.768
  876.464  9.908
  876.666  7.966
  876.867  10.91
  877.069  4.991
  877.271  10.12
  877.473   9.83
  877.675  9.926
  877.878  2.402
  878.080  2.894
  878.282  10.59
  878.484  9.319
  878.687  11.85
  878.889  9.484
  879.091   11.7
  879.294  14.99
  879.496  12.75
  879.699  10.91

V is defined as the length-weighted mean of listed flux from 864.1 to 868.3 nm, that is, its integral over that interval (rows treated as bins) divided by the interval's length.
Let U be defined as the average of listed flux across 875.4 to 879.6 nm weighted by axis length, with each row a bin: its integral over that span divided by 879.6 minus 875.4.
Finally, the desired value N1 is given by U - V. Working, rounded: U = 9.6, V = 9.3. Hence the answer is 0.3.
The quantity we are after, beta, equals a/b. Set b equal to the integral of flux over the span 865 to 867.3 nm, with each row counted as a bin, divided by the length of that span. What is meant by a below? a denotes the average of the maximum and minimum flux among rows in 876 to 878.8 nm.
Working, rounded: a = 7.1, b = 9.0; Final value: 0.79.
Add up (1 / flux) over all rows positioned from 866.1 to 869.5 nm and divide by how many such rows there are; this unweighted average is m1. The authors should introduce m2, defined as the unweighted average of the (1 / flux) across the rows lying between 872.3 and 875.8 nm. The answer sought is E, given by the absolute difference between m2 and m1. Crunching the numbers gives 0.011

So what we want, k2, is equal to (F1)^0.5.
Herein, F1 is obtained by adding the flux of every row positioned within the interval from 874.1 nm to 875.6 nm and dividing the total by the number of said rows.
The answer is 3.30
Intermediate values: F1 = 10.9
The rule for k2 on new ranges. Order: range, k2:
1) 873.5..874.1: 3.16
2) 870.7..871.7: 3.13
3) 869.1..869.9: 3.31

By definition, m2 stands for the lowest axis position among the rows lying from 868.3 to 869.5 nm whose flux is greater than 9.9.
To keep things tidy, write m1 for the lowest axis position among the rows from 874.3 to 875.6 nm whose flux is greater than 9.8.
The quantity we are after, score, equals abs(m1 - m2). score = 5.82 nm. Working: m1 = 874.448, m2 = 868.628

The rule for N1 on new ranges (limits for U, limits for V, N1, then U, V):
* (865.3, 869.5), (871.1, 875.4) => -0.9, 9.7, 10.6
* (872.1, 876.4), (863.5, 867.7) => 1.6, 10.6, 8.9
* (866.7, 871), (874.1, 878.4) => 0.7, 10.1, 9.3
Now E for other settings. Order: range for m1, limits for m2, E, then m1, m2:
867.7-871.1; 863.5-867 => 0.023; 0.100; 0.12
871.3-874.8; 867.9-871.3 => 0.005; 0.095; 0.10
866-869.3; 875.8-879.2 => 0.031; 0.109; 0.14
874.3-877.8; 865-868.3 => 0.014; 0.105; 0.12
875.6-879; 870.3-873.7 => 0.042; 0.140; 0.10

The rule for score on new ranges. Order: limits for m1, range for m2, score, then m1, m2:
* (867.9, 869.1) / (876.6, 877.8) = 8.24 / 868.628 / 876.867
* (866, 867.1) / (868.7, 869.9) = 2.40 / 866.630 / 869.028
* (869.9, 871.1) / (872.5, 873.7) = 2.61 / 870.029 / 872.638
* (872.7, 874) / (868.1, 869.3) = 4.41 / 873.040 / 868.628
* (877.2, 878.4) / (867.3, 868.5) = 9.64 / 877.271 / 867.629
